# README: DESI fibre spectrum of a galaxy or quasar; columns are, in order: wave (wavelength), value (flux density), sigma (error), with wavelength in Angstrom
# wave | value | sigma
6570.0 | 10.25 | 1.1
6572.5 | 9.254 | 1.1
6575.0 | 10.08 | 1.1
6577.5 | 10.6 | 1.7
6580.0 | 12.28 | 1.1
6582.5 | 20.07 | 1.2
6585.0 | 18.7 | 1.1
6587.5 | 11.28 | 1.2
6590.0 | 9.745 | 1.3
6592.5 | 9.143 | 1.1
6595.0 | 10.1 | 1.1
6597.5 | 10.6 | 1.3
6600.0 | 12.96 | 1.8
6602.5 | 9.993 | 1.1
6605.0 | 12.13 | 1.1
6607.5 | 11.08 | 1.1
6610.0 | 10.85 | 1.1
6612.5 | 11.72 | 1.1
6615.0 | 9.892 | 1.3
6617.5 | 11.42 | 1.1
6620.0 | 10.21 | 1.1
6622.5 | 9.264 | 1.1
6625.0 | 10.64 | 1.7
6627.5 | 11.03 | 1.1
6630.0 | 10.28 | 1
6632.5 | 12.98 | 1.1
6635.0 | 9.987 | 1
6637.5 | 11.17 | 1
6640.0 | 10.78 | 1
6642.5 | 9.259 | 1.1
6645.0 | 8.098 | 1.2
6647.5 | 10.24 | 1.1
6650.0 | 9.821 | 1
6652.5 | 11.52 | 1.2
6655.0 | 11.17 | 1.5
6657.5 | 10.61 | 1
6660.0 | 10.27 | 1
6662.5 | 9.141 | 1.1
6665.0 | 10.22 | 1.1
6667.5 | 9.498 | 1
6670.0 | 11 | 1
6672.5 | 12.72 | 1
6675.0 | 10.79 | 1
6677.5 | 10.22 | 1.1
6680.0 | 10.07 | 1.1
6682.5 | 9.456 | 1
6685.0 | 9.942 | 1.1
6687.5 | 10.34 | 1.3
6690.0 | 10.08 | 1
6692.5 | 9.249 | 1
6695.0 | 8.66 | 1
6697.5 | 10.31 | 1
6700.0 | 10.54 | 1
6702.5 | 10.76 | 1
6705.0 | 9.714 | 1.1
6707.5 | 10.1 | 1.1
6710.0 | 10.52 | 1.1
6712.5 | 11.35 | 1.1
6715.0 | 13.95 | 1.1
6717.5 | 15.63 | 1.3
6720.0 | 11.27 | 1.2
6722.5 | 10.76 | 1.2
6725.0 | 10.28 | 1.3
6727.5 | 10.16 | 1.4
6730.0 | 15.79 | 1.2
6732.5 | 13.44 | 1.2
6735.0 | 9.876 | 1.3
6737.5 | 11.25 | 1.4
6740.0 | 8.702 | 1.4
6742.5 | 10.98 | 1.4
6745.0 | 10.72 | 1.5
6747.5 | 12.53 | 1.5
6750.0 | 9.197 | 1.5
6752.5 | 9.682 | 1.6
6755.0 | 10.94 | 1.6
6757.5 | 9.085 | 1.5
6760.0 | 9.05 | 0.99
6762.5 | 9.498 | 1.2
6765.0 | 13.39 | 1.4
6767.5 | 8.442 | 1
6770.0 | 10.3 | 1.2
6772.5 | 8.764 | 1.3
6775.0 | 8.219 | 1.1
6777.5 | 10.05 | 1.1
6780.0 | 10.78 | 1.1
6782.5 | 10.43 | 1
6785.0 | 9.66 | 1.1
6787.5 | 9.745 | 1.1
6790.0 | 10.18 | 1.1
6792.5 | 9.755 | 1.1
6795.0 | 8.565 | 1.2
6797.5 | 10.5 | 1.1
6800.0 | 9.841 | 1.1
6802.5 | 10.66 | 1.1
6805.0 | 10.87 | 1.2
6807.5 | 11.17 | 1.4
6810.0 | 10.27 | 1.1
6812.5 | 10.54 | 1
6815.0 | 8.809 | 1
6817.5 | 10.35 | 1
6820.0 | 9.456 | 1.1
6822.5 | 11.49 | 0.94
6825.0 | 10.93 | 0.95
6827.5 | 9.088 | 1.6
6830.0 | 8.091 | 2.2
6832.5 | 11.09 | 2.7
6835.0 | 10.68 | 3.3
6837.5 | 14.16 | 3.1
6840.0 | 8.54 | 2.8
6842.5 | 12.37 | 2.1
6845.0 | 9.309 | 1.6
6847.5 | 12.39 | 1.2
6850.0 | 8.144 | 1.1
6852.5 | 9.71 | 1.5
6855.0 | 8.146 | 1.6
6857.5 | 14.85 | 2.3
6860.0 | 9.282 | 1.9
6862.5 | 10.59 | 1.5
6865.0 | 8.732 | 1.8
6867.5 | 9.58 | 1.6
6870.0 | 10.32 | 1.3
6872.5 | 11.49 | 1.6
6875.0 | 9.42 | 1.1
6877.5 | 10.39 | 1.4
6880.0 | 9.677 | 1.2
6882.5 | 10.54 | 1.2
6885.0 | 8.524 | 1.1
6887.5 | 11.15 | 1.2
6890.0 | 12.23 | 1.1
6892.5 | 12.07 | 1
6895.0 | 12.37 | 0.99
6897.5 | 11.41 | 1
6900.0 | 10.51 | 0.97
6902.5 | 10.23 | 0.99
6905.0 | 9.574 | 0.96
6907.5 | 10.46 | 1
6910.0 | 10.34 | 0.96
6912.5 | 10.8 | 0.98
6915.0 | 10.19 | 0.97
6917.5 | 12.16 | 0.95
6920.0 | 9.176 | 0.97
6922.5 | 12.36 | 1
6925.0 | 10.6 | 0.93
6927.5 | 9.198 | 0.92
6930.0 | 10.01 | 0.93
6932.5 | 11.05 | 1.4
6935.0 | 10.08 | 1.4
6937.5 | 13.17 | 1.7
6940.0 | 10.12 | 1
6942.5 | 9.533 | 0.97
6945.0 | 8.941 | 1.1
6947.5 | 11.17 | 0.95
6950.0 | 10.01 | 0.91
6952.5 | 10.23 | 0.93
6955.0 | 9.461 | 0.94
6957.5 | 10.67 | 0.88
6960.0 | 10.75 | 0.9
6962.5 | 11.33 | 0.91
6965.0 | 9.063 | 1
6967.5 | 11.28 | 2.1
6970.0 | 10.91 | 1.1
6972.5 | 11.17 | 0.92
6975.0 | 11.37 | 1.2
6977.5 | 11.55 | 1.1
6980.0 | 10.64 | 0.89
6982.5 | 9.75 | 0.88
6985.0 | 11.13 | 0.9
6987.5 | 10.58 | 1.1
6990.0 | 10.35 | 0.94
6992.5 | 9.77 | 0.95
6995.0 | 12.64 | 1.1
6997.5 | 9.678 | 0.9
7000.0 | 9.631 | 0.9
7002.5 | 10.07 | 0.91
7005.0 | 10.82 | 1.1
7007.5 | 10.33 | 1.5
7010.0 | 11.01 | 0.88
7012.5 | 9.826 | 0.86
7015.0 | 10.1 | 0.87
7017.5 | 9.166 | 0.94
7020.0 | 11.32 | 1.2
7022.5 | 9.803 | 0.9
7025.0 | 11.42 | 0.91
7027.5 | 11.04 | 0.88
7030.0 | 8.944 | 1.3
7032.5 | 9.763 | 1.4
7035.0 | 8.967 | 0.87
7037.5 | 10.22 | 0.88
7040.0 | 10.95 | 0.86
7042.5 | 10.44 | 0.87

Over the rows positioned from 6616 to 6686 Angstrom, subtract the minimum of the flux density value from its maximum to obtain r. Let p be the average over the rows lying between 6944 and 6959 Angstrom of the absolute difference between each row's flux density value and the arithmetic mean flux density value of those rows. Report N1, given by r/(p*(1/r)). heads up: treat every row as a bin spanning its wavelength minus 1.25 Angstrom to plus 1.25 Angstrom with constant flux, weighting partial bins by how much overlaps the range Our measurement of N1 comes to 39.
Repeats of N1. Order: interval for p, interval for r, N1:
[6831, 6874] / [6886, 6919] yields 5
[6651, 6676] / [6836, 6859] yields 60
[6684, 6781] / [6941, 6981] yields 5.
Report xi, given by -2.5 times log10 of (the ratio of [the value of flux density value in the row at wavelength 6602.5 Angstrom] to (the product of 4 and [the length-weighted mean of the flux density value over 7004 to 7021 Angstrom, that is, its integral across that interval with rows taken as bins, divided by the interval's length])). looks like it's 1.54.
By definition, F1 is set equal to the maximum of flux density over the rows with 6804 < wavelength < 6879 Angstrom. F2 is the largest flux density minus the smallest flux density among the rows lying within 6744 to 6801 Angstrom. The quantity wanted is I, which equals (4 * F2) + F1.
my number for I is 36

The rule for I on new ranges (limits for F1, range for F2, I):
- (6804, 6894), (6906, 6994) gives 32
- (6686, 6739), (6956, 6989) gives 26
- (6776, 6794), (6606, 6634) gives 26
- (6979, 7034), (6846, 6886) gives 39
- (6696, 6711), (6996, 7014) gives 16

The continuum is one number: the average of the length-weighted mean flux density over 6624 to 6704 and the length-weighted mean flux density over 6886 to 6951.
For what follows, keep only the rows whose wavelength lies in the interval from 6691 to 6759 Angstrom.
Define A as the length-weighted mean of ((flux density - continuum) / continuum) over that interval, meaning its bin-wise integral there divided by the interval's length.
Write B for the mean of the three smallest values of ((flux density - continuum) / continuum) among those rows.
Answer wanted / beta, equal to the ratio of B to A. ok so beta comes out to -4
